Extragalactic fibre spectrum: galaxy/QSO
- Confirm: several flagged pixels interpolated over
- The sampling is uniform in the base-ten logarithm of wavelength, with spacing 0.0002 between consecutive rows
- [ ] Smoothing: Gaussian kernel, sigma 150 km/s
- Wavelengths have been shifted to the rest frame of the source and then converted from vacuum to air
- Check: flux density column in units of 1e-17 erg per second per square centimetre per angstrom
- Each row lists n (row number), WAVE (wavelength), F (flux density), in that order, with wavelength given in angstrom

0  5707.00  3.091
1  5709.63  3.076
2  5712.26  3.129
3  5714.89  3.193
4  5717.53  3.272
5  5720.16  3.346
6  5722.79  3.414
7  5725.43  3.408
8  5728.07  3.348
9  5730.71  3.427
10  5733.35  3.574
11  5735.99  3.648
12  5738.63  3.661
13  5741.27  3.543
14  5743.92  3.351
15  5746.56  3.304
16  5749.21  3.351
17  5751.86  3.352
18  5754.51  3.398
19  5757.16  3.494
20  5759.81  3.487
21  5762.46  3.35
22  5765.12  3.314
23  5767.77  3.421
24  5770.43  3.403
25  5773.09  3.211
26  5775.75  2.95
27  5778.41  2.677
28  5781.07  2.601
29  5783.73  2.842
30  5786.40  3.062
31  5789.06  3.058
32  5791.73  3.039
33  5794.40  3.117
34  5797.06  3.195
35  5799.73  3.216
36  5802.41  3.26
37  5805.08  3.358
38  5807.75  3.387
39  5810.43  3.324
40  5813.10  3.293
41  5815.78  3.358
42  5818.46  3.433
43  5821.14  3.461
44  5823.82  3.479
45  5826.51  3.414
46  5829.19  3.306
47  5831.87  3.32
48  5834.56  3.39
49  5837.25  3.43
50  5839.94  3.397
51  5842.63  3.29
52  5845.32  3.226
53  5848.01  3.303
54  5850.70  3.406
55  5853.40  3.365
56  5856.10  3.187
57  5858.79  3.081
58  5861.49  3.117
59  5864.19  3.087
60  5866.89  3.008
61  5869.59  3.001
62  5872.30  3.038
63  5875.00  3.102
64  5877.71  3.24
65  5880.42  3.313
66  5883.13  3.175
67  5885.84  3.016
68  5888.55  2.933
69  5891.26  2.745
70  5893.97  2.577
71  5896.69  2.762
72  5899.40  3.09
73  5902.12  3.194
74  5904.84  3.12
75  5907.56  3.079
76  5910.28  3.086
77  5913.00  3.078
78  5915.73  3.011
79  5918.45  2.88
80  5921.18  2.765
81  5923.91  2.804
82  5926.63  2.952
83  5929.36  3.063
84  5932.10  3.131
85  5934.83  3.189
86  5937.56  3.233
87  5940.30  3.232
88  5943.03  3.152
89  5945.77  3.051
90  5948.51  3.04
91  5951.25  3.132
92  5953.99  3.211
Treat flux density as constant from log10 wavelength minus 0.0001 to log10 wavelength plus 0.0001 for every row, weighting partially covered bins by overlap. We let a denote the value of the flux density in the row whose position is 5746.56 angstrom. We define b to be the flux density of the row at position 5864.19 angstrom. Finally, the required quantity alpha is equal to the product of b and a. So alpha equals 10.2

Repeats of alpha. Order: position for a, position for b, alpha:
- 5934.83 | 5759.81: 11.1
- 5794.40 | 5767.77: 10.7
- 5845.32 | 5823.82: 11.2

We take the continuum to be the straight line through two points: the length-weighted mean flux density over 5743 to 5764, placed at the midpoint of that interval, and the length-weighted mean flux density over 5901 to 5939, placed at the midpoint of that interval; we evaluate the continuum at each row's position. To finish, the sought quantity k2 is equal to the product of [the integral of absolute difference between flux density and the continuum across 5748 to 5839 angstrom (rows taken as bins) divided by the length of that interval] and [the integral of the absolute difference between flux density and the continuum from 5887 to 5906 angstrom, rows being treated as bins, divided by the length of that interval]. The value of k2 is 0.038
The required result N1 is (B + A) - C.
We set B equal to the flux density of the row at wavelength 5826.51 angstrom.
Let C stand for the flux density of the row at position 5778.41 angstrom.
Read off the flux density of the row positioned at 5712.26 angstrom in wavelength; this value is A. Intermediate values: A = 3.129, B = 3.414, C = 2.677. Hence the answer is 3.9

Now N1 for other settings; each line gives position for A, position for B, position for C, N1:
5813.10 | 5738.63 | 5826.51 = 3.5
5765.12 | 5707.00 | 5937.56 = 3.2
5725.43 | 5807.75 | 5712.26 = 3.7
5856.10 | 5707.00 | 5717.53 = 3.0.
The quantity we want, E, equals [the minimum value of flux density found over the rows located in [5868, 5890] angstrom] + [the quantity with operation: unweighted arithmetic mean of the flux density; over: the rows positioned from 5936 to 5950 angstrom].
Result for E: 6.07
